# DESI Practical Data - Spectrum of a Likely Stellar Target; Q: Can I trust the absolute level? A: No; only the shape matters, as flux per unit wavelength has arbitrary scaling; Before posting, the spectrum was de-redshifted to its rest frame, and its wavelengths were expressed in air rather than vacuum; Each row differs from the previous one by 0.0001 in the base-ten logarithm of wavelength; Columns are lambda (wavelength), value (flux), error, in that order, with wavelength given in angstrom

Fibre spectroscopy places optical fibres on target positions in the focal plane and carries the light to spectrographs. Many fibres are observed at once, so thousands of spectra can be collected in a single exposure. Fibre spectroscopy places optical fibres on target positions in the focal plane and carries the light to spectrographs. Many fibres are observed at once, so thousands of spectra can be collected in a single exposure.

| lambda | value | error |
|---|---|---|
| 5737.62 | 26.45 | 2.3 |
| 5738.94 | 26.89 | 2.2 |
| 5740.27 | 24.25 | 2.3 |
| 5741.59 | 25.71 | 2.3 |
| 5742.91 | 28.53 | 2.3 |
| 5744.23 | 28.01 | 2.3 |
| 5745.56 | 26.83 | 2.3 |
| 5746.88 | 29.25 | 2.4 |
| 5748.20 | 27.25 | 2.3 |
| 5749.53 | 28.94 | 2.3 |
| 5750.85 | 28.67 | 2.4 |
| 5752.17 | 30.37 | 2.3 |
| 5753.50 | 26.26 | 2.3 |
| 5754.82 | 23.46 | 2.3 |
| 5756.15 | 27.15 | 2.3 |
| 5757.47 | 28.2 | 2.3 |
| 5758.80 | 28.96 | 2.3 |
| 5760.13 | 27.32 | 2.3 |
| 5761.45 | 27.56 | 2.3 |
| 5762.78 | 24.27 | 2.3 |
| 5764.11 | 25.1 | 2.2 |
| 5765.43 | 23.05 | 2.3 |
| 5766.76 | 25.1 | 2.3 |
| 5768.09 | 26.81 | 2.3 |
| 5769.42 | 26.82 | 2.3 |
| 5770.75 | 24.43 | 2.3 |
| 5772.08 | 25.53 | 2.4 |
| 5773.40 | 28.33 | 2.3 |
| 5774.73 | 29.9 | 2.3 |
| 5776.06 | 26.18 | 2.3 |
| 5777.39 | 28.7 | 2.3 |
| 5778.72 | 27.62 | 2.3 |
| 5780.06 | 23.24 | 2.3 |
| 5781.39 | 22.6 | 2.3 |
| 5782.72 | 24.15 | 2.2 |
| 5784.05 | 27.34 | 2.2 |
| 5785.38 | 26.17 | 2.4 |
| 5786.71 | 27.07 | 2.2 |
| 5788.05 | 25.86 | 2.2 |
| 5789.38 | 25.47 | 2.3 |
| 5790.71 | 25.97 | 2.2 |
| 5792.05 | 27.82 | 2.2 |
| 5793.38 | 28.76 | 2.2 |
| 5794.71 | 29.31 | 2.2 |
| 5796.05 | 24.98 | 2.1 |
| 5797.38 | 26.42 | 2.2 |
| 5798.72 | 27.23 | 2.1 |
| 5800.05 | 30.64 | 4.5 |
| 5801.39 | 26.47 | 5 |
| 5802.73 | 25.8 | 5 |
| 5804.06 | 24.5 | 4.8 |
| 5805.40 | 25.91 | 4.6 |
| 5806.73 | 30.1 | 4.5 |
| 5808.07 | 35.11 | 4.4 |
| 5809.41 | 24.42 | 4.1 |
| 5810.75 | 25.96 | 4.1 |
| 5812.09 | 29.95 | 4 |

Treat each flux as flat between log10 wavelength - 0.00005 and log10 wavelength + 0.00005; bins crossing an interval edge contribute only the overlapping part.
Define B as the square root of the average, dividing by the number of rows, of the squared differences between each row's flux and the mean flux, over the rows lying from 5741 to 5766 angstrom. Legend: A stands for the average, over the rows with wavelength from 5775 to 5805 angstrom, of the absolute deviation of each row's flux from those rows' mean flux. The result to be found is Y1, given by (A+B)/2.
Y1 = 1.72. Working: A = 1.48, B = 1.97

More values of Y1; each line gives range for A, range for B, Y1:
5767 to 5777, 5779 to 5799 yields 1.56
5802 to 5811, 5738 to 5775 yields 2.45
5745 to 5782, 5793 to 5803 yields 1.78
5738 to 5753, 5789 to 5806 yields 1.56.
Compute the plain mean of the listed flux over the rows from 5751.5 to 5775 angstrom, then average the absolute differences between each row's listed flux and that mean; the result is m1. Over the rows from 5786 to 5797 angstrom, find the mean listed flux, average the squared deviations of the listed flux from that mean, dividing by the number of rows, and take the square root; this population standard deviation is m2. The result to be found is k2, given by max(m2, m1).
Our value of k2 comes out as 1.72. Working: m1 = 1.72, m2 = 1.49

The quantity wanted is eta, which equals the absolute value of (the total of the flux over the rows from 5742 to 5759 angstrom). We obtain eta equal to 362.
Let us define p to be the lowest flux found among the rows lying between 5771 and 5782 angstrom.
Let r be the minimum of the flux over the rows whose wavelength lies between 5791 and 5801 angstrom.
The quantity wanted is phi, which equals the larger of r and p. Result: 25.0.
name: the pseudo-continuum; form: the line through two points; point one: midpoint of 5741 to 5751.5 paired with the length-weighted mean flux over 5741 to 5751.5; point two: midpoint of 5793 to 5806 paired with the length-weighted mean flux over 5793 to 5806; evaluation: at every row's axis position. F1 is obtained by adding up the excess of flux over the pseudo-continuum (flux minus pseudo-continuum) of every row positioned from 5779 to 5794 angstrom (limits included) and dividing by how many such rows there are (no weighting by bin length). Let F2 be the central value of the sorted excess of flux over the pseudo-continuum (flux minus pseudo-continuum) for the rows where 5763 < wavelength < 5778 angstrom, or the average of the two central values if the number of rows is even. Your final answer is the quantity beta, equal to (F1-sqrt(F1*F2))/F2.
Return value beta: 2.2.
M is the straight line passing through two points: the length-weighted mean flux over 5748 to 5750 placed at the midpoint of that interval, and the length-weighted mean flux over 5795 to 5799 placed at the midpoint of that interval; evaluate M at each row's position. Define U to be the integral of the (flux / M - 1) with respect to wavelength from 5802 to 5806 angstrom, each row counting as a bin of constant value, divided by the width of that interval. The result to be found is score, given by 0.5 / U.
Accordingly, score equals -19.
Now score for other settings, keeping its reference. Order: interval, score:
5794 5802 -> 11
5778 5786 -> -8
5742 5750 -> -74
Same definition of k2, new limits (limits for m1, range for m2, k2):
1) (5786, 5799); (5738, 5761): 1.74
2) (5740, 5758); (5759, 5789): 1.88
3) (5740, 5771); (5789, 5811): 2.66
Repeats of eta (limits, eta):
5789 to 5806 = 349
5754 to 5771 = 338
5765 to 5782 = 338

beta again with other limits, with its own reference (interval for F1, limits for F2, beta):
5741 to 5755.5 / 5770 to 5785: 0.8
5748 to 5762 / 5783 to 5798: 0.6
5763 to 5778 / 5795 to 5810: 3.3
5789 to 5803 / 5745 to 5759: -0.2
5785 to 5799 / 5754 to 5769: 1.0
